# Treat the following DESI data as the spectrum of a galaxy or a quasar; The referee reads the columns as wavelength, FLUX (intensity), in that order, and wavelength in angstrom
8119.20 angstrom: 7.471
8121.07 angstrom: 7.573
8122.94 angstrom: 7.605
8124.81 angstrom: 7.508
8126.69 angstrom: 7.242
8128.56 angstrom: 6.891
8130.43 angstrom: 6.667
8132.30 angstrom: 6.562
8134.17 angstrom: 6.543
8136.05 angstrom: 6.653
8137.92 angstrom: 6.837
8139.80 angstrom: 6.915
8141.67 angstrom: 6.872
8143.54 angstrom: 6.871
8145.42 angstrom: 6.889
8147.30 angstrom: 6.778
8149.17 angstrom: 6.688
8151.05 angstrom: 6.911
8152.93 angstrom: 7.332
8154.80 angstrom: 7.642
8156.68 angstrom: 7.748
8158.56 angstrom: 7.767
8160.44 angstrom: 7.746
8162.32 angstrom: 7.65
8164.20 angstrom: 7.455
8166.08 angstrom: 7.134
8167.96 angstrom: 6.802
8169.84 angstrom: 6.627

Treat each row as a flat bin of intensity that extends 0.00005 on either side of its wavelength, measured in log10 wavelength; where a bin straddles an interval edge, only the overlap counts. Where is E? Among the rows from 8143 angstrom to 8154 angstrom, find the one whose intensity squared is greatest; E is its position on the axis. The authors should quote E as 8152.93 angstrom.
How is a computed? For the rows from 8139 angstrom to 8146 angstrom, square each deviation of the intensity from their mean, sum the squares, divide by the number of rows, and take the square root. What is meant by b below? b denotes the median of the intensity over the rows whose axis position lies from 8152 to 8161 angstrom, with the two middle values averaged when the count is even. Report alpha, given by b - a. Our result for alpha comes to 7.73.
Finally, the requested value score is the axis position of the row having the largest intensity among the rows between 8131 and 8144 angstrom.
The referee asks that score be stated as 8139.80 angstrom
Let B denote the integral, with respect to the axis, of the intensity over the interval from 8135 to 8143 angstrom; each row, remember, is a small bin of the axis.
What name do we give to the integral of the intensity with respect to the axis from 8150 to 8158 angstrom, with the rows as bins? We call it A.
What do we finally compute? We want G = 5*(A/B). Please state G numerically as 5.4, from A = 59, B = 54.5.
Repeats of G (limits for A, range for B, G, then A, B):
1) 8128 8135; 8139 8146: 4.8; 47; 48.2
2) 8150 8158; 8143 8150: 6.2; 59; 47.6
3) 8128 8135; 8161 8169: 4.0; 47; 58.2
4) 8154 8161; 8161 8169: 4.6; 54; 58.2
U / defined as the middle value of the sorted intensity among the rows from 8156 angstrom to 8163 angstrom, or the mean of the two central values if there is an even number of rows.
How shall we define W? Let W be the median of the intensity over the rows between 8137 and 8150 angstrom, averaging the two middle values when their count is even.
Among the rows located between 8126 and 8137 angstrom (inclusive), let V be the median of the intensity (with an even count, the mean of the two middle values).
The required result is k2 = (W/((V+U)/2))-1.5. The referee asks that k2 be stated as -0.55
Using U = 7.75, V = 6.7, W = 6.87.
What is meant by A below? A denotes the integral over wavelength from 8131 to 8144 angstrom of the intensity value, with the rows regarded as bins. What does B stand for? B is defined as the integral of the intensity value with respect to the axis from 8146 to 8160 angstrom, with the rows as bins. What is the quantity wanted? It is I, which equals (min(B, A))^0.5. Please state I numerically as 9.37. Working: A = 88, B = 102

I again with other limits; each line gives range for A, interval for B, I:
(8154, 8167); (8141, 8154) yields 9.48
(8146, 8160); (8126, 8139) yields 9.38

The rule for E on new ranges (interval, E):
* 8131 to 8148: 8139.80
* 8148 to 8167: 8158.56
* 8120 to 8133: 8122.94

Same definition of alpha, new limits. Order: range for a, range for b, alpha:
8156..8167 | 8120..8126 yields 7.35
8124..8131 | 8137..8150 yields 6.55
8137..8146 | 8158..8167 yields 7.62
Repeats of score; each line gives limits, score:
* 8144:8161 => 8158.56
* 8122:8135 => 8122.94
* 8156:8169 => 8158.56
